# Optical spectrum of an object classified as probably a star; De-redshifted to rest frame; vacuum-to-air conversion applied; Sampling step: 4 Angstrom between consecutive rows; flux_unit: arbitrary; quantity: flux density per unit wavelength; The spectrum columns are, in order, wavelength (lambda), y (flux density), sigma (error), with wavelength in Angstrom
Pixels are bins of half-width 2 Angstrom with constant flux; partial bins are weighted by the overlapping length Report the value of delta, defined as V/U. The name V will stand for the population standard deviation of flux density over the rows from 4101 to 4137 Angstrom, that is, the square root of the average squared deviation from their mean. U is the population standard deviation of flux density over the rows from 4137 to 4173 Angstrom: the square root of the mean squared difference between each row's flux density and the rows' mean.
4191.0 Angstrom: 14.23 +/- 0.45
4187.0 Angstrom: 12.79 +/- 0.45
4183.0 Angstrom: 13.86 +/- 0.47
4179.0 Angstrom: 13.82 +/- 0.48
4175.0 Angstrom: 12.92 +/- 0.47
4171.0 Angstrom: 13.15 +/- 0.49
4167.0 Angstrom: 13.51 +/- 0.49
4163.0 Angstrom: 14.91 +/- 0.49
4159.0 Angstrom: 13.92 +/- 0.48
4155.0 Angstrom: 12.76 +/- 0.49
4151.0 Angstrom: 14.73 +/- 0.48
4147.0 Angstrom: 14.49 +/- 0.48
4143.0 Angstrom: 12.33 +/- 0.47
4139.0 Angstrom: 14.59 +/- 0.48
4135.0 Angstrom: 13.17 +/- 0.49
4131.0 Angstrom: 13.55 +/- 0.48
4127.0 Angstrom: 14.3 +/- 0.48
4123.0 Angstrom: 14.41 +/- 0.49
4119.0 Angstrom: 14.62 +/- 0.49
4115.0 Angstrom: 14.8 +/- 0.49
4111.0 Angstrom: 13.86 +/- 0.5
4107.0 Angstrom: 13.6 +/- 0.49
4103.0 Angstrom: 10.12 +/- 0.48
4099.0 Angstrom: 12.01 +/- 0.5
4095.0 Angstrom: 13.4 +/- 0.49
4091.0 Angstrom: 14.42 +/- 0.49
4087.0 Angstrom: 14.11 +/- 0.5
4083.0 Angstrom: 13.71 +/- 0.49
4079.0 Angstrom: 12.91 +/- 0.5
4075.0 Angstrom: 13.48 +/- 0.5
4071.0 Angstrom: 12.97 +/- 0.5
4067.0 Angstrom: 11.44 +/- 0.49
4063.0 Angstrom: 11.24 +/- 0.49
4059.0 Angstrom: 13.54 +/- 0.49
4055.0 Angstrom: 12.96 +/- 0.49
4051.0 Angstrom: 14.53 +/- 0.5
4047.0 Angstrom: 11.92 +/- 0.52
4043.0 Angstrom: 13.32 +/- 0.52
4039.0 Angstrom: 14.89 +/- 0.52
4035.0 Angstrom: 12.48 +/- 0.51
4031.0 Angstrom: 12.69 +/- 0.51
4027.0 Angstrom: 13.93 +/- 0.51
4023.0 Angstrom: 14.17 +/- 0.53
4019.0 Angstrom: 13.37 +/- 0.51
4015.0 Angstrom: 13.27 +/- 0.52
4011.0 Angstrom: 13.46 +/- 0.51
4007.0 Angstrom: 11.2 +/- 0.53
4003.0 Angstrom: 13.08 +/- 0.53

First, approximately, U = 0.88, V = 1.33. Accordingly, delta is 1.52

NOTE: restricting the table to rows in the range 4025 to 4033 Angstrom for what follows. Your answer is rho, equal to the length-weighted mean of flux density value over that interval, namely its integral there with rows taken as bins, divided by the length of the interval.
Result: 13.3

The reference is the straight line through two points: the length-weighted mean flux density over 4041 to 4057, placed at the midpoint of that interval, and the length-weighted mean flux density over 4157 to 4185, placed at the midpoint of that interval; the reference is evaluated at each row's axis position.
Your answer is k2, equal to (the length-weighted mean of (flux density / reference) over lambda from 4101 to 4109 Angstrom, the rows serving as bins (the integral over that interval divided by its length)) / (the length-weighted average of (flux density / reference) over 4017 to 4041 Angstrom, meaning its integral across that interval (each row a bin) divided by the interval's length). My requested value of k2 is 0.85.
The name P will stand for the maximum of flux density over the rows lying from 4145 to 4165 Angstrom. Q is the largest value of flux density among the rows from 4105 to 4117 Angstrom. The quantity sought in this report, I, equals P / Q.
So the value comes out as 1.01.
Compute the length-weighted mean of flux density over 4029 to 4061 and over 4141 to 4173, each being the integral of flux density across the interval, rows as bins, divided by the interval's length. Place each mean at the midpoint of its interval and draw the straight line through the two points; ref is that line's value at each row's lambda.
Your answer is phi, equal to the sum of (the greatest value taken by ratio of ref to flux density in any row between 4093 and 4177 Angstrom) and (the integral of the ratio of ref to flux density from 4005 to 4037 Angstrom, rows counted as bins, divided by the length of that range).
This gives 2.35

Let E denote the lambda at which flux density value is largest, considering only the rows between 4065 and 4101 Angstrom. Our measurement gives 4091.0 Angstrom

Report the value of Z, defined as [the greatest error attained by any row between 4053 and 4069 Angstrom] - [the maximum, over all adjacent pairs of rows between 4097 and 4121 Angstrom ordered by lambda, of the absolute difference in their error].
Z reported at 0.470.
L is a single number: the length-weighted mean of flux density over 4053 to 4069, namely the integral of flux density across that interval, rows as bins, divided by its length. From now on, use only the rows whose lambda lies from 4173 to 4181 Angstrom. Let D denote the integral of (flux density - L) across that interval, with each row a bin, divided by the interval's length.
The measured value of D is 1.1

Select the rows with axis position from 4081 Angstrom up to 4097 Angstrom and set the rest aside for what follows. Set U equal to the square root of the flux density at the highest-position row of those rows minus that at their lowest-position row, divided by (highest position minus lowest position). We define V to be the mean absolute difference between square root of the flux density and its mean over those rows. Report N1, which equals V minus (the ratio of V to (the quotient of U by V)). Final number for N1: 0.7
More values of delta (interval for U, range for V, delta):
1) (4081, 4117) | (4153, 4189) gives 0.49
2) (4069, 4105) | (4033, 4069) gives 0.99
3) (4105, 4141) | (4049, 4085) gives 1.85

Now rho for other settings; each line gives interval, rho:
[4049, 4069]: 12.7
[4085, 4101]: 13.5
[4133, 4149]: 13.6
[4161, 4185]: 13.7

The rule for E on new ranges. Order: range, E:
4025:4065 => 4039.0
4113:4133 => 4115.0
